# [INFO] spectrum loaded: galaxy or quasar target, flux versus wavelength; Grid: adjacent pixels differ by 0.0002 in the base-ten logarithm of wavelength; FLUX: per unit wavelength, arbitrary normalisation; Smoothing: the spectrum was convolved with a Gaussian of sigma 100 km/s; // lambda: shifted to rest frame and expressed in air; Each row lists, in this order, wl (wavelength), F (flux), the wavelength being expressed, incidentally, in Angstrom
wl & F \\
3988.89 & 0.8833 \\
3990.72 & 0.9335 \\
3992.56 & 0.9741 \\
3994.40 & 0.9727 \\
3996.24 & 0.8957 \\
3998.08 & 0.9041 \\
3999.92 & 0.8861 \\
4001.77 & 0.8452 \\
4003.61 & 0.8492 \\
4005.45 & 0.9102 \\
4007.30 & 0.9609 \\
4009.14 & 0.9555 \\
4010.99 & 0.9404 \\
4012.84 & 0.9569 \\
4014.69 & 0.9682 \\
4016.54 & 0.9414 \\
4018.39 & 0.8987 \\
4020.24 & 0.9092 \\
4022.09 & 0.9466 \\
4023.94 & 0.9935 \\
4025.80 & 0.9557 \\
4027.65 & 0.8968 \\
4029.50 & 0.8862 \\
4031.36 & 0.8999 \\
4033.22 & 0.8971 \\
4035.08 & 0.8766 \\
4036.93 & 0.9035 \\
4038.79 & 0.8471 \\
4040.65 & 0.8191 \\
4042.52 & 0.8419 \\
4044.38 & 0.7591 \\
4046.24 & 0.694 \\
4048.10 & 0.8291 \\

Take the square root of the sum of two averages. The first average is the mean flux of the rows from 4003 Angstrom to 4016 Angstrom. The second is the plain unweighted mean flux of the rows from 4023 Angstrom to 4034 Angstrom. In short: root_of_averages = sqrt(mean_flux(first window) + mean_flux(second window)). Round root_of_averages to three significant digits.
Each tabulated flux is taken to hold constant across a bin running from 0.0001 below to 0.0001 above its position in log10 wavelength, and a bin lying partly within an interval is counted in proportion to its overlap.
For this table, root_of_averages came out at 1.36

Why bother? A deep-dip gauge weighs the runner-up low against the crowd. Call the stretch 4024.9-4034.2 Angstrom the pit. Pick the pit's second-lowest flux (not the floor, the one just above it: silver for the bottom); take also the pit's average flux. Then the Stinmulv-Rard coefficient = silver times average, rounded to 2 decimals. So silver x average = 0.81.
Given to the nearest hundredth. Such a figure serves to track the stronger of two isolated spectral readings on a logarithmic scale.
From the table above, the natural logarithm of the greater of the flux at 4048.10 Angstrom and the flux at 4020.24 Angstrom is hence -0.10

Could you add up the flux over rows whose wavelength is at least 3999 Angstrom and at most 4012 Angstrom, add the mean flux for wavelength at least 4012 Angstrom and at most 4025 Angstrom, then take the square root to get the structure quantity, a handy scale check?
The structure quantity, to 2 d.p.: 2.70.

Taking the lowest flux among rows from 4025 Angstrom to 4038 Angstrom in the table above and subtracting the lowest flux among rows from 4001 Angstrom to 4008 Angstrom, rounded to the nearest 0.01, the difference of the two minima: 0.03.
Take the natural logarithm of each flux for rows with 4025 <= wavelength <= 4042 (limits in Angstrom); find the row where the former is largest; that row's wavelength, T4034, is 4025.80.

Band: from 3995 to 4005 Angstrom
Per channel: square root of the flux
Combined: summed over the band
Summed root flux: 4.68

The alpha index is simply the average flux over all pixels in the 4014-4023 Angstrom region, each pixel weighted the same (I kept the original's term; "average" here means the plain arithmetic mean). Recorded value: 0.93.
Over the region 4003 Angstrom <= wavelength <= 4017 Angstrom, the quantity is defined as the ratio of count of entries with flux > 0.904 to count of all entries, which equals 0.9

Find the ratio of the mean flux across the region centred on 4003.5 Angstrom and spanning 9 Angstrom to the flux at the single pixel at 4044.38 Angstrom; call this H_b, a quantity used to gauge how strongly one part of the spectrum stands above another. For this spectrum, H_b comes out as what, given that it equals 1.17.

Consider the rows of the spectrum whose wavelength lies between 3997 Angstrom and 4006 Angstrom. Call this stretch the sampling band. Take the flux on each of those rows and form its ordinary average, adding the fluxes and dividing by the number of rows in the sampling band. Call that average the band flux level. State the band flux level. 0.88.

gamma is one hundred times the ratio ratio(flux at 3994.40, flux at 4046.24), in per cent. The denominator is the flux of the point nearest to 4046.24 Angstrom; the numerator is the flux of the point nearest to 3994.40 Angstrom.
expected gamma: 140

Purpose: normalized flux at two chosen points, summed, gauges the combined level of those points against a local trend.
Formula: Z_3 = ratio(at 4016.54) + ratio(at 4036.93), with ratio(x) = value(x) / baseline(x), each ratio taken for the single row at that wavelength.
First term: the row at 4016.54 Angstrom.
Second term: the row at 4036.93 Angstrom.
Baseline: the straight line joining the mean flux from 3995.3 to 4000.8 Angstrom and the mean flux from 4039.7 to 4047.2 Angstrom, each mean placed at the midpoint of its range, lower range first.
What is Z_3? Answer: 2.25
